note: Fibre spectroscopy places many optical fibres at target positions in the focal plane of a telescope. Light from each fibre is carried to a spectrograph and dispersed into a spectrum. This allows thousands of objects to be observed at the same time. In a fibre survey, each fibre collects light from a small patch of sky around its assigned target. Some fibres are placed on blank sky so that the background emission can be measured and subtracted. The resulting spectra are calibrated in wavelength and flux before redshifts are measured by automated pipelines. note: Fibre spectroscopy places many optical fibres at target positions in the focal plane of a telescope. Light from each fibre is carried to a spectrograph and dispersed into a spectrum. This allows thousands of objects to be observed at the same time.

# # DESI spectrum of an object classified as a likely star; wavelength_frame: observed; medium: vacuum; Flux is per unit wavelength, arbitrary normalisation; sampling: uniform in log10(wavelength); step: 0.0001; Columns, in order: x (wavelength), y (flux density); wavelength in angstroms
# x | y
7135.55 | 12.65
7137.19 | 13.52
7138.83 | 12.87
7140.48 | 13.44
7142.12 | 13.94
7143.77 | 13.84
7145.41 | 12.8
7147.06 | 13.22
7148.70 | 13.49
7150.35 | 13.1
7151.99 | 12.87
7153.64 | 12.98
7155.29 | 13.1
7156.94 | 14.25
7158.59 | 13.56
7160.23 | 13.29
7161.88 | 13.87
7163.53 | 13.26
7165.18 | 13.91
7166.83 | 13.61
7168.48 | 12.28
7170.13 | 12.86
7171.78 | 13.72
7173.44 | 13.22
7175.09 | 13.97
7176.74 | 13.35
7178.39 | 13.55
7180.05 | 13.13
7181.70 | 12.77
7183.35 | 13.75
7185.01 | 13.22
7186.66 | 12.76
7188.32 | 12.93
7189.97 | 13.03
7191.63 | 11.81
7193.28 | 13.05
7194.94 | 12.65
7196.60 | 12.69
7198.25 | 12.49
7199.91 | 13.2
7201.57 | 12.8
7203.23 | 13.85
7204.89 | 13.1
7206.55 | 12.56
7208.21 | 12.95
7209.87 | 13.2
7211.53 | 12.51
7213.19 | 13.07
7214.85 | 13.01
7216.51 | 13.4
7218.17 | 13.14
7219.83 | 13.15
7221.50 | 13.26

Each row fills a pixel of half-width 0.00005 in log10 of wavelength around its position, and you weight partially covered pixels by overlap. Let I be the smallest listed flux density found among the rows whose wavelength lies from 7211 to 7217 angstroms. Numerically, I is 12.51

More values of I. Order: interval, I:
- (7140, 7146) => 12.8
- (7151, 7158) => 12.87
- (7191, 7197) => 11.81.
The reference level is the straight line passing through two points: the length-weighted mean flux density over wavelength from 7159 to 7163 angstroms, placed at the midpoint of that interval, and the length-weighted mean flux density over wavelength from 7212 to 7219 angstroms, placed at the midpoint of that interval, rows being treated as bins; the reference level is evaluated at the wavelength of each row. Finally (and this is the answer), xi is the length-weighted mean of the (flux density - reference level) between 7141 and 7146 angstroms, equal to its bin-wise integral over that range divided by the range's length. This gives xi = -0.16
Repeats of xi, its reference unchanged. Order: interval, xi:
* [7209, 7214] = -0.24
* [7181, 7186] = -0.15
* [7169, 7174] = -0.28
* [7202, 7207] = -0.04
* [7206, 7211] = -0.29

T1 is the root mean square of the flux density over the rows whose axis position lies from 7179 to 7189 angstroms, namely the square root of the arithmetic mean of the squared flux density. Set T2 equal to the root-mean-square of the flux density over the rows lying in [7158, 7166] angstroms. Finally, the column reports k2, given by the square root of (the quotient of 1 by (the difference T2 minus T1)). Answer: 1.4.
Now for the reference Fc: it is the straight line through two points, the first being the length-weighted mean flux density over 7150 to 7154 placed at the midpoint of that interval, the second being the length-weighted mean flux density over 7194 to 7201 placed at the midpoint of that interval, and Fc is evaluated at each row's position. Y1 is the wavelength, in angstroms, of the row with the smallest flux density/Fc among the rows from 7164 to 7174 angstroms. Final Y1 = 7168.48 angstroms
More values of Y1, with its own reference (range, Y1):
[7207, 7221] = 7211.53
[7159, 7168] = 7163.53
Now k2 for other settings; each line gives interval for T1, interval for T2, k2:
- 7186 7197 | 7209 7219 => 1.7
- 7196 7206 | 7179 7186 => 2.3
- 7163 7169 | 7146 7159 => 4.5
